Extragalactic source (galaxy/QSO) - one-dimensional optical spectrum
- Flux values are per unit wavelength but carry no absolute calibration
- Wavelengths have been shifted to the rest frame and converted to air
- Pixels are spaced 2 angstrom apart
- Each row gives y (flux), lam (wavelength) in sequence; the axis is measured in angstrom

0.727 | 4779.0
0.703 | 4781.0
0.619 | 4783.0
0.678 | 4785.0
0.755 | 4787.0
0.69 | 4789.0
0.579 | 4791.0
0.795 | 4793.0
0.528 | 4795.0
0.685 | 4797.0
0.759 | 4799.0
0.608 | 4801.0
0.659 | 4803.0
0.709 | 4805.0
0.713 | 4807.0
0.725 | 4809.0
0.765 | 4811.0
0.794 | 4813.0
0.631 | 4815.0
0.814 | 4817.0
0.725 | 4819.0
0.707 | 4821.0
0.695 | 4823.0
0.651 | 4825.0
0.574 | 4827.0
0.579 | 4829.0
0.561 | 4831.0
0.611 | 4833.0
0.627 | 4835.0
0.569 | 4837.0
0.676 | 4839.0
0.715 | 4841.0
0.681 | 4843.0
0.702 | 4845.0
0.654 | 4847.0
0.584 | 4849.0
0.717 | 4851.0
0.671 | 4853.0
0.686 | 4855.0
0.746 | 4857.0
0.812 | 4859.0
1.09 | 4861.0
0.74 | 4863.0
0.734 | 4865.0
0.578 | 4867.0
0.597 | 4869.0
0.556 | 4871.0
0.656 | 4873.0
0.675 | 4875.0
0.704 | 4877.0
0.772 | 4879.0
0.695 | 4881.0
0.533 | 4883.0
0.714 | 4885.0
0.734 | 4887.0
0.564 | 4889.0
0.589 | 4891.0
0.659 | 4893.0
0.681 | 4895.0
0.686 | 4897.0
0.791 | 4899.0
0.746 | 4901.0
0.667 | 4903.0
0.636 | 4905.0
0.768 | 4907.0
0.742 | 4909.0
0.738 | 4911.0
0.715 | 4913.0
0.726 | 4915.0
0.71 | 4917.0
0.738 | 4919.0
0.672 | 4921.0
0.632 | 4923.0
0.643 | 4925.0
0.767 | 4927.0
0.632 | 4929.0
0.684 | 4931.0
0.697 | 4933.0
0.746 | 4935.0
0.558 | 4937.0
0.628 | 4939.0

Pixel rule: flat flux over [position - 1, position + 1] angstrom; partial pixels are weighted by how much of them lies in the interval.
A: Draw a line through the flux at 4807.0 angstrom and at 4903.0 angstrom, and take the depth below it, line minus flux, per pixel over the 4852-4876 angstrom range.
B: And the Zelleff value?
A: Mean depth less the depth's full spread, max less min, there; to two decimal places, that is -0.56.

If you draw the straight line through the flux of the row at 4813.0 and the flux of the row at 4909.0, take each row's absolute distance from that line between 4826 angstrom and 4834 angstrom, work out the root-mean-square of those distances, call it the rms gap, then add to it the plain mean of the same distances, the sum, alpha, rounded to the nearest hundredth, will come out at 0.41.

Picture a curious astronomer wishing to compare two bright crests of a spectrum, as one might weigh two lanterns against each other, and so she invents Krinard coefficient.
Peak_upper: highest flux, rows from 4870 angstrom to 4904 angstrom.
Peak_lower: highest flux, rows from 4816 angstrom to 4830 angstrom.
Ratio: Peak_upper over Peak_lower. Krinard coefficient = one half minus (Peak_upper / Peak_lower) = -0.47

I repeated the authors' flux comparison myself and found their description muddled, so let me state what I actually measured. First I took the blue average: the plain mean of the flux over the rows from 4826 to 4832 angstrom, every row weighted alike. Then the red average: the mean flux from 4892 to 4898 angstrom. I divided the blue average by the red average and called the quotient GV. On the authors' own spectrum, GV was 0.85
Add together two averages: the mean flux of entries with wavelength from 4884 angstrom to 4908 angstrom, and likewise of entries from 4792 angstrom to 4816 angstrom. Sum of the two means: 1.38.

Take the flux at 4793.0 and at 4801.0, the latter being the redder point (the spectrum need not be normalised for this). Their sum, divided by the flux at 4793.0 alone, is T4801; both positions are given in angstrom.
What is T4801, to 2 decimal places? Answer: 1.76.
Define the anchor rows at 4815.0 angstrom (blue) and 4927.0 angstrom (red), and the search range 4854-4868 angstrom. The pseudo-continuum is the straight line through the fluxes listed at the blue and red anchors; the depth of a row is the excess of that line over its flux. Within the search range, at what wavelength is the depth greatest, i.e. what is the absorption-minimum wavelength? 4867.0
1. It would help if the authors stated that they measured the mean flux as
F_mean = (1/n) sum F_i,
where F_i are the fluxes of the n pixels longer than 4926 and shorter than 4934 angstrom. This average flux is 0.695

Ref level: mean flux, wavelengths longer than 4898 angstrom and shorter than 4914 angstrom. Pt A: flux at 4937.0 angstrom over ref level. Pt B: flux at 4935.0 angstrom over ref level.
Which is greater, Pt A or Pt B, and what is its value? 1.03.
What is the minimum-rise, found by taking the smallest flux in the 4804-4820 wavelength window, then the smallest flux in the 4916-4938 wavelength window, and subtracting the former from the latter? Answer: -0.073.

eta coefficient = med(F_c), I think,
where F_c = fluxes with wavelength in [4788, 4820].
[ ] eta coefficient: 0.711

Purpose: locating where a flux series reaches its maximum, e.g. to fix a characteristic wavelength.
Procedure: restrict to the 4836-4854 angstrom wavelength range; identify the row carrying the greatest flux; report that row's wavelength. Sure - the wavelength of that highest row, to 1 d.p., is 4851.0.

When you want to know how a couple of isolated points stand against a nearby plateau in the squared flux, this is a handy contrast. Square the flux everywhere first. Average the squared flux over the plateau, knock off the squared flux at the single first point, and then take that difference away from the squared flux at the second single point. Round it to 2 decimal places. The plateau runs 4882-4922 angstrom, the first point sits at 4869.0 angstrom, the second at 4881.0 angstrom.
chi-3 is 0.36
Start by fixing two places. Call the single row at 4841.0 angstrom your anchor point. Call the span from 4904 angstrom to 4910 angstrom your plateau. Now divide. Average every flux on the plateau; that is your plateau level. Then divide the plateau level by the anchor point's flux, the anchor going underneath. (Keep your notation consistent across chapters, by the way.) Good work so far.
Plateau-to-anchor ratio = 1.00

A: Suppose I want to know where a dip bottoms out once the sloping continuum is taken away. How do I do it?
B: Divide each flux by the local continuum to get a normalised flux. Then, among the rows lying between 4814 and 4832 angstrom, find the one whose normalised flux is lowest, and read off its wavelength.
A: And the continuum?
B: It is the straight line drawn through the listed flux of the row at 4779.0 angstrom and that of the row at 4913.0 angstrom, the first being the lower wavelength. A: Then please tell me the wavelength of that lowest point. 4831.0 angstrom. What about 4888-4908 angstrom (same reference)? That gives 4889.0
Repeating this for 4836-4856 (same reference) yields 4837.0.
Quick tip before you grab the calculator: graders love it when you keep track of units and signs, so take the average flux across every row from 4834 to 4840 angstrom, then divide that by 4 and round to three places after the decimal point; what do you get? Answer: 0.156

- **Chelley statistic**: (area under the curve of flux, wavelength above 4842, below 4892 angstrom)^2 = 1181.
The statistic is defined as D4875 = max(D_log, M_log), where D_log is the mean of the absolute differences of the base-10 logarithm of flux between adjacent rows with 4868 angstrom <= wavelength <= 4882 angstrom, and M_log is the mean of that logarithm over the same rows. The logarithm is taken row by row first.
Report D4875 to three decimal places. 0.037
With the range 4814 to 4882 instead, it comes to 0.043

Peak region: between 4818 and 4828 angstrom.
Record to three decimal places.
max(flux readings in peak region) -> 0.725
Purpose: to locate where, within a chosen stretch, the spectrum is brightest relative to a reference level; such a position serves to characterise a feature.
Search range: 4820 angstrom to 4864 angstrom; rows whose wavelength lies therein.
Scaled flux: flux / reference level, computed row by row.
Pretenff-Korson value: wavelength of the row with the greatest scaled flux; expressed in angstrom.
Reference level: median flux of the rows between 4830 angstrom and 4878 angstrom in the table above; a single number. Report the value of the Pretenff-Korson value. 4861.0 angstrom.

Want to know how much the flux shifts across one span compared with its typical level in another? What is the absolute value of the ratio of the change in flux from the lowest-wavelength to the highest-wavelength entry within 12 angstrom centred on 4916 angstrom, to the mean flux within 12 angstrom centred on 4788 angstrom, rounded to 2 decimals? 0.10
